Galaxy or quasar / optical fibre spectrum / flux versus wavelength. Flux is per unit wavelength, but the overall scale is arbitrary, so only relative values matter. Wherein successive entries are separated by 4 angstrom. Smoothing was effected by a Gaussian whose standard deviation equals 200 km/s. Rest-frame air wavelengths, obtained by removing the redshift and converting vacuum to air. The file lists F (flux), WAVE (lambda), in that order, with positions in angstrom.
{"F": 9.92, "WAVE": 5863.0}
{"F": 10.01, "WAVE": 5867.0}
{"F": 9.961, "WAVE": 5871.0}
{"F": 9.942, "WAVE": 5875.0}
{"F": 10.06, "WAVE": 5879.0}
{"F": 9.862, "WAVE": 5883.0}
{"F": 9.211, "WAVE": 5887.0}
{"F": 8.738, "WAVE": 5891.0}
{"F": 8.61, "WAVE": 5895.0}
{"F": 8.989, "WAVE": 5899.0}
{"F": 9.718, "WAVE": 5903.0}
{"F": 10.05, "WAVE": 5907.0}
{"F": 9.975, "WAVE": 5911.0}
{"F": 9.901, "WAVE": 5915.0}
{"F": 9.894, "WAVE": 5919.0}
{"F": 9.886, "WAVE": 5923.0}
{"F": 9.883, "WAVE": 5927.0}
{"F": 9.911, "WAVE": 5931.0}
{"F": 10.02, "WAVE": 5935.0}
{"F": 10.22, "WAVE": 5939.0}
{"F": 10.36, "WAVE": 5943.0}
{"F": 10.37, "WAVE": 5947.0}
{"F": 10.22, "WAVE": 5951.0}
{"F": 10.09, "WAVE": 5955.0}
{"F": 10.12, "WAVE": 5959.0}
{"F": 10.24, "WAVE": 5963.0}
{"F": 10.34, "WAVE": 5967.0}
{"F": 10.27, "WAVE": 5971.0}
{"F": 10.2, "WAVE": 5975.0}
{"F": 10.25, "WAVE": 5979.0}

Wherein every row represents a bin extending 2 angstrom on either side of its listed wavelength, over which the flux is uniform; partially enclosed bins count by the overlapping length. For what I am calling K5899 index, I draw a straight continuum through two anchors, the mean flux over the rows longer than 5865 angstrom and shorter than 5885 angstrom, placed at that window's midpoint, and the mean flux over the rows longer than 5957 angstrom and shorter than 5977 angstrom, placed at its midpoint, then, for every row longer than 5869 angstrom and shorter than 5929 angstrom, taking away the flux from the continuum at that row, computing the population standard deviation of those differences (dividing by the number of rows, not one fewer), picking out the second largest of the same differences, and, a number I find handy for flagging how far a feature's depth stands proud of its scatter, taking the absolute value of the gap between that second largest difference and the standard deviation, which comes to 0.80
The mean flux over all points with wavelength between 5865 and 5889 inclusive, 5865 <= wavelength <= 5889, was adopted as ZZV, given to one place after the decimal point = 9.8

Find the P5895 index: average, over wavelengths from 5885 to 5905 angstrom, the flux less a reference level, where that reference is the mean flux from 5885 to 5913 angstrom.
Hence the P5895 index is -0.27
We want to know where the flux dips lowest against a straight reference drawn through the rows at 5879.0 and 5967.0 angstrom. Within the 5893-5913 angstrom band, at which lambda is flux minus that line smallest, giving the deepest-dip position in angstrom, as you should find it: 5895.0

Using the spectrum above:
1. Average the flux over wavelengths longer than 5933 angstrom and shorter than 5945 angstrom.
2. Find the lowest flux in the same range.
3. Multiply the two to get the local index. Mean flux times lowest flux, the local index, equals 102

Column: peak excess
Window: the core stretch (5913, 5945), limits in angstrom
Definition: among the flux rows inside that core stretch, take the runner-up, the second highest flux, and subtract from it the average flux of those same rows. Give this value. 0.21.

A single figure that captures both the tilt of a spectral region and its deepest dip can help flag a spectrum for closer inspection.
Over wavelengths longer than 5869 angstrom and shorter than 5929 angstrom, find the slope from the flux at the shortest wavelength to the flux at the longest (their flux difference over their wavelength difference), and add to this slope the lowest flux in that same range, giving 8.6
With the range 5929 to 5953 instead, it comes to 9.9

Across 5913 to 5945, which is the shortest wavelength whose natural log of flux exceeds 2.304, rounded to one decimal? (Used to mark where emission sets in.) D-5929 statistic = 5935.0 angstrom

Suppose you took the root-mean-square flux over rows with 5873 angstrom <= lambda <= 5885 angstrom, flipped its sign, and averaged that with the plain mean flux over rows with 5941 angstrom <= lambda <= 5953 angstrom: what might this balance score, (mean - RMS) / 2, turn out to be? 0.18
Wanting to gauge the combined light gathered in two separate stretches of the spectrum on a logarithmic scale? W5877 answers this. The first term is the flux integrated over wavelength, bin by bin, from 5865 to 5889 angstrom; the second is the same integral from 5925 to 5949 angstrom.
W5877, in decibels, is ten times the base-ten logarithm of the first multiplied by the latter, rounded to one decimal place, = 47.6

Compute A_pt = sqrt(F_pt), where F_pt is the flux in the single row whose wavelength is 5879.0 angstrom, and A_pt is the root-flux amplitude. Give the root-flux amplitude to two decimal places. 3.17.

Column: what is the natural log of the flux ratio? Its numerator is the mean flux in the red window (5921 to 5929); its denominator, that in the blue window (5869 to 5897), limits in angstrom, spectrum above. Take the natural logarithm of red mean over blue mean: 0.041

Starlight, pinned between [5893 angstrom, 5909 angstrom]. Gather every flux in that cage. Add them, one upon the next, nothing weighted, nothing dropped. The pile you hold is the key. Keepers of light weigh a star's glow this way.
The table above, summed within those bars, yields 37.4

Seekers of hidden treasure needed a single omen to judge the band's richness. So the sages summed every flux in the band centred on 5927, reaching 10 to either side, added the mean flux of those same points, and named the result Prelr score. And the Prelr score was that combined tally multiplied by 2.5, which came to 149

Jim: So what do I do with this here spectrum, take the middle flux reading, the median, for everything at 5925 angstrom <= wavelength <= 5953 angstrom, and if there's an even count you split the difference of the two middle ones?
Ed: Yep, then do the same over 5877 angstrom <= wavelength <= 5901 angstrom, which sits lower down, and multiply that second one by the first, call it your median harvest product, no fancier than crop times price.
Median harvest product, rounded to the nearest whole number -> 93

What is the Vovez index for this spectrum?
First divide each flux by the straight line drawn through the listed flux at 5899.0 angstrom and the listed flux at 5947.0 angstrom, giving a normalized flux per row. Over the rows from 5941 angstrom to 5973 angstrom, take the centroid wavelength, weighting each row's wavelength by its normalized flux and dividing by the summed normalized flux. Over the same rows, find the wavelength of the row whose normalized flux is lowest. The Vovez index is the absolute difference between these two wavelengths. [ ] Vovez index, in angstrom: 14.2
